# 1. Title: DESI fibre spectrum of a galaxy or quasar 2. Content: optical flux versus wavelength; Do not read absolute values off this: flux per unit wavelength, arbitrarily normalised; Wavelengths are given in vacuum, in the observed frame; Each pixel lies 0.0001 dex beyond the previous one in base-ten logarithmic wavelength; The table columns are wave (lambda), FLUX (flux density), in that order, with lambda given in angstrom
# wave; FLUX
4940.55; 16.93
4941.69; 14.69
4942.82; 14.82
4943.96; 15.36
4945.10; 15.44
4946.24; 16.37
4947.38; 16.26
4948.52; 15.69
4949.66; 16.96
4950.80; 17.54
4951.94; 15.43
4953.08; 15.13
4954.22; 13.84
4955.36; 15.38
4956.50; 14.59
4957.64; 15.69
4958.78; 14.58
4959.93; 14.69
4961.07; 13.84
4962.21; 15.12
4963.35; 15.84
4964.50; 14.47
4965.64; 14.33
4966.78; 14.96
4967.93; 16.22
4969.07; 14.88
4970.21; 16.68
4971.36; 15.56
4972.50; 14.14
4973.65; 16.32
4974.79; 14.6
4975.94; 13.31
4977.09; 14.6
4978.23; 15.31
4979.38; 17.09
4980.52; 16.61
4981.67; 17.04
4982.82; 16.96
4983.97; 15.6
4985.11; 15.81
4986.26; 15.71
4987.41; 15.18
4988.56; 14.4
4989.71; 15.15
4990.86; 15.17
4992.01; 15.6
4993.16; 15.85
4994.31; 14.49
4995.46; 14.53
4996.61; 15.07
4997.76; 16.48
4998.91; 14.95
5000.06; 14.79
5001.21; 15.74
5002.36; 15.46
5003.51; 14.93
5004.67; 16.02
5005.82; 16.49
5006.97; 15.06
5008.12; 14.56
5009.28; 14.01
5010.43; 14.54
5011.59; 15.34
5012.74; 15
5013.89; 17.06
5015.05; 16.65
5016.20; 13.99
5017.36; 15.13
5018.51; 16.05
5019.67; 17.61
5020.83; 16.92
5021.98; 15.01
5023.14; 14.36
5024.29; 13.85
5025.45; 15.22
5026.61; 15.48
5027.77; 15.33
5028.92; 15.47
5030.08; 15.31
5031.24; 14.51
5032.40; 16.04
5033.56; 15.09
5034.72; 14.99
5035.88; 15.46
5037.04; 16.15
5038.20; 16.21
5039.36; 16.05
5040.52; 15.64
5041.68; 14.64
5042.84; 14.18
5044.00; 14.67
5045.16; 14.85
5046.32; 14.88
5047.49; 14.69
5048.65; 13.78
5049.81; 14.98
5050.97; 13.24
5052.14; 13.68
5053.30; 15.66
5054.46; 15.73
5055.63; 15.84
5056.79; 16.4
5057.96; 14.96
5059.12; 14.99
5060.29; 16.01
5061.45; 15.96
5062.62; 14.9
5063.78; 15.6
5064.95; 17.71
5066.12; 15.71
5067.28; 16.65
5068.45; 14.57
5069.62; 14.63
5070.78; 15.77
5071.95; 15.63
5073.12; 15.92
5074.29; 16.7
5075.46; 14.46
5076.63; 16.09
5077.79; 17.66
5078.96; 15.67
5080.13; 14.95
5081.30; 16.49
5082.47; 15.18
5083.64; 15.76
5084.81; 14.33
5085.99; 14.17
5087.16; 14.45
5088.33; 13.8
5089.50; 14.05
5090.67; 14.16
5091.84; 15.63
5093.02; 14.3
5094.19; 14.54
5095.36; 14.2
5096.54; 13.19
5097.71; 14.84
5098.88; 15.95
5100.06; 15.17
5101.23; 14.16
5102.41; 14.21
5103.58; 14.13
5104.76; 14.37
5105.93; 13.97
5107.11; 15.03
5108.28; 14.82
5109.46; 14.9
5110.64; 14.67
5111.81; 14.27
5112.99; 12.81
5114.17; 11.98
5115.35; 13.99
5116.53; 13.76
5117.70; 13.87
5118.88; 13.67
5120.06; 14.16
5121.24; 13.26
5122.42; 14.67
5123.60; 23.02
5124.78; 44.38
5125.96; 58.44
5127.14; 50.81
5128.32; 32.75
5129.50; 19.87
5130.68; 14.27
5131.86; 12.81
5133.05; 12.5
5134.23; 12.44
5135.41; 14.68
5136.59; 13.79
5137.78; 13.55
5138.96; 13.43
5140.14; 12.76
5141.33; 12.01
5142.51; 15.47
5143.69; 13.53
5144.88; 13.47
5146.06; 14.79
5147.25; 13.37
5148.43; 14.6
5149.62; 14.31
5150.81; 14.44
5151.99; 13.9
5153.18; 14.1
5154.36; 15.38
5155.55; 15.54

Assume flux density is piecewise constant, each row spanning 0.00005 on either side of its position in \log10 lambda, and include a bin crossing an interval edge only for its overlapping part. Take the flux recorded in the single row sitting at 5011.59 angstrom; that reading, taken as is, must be 15.34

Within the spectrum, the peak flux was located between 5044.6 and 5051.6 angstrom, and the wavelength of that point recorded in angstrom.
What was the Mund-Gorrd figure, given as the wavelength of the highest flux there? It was 5049.81 angstrom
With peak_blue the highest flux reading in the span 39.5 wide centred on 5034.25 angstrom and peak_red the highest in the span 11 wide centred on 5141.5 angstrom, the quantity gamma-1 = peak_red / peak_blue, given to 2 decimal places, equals 0.88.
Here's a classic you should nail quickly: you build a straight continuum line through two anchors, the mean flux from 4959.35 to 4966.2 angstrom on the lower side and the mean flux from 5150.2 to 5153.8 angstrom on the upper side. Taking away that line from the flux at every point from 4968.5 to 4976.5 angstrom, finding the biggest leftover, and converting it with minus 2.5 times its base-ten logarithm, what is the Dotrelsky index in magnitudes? -0.75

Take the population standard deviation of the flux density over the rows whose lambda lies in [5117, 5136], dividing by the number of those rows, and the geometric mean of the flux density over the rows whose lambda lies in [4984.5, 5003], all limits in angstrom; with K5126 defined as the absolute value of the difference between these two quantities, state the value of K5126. 0.5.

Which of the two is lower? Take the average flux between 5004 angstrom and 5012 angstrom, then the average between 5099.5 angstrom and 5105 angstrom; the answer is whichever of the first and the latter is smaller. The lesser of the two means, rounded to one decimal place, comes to 14.4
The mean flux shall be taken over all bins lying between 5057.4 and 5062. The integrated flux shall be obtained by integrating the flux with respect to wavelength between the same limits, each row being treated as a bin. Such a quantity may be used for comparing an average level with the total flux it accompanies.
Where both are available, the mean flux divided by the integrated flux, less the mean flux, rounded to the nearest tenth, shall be -15.3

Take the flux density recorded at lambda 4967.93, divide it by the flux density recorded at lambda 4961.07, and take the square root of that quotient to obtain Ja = 1.08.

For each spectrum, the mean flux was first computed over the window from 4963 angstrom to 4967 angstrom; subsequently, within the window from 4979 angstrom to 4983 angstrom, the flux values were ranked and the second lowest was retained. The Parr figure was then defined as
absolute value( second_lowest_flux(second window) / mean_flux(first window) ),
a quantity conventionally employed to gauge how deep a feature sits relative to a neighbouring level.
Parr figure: 1.14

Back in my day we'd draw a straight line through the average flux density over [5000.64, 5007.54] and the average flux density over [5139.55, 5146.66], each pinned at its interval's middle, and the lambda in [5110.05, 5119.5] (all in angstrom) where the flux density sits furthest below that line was 5114.17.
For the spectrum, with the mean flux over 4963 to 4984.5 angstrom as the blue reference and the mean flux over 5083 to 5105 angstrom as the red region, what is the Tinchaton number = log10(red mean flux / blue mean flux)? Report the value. -0.029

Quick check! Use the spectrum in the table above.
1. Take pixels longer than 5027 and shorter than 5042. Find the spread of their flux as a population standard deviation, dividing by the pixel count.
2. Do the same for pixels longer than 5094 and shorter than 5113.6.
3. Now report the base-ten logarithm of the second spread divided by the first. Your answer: 0.1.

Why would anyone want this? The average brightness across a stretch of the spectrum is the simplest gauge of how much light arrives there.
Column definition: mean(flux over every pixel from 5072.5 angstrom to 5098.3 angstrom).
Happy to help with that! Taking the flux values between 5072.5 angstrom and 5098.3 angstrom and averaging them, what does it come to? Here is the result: 15.0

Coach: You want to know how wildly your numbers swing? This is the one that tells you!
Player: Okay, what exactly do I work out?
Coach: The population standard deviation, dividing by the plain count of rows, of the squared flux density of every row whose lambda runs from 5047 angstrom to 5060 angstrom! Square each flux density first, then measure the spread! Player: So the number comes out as 28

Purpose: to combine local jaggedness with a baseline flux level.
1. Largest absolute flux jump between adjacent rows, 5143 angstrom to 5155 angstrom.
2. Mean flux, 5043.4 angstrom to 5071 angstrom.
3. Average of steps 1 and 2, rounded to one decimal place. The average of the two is 8.3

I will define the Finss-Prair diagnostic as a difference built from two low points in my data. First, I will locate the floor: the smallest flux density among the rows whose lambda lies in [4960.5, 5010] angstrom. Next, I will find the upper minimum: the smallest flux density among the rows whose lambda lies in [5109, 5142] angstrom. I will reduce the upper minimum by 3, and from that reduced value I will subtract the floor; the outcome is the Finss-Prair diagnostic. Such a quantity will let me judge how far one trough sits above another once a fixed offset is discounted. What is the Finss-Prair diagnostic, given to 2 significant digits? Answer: -4.3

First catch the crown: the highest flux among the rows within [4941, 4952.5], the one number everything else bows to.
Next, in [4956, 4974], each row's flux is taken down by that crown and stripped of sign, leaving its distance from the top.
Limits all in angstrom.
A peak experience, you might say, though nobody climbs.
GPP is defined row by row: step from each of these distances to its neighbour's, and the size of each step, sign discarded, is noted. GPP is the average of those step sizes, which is 1.1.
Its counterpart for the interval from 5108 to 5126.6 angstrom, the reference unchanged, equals 3.1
